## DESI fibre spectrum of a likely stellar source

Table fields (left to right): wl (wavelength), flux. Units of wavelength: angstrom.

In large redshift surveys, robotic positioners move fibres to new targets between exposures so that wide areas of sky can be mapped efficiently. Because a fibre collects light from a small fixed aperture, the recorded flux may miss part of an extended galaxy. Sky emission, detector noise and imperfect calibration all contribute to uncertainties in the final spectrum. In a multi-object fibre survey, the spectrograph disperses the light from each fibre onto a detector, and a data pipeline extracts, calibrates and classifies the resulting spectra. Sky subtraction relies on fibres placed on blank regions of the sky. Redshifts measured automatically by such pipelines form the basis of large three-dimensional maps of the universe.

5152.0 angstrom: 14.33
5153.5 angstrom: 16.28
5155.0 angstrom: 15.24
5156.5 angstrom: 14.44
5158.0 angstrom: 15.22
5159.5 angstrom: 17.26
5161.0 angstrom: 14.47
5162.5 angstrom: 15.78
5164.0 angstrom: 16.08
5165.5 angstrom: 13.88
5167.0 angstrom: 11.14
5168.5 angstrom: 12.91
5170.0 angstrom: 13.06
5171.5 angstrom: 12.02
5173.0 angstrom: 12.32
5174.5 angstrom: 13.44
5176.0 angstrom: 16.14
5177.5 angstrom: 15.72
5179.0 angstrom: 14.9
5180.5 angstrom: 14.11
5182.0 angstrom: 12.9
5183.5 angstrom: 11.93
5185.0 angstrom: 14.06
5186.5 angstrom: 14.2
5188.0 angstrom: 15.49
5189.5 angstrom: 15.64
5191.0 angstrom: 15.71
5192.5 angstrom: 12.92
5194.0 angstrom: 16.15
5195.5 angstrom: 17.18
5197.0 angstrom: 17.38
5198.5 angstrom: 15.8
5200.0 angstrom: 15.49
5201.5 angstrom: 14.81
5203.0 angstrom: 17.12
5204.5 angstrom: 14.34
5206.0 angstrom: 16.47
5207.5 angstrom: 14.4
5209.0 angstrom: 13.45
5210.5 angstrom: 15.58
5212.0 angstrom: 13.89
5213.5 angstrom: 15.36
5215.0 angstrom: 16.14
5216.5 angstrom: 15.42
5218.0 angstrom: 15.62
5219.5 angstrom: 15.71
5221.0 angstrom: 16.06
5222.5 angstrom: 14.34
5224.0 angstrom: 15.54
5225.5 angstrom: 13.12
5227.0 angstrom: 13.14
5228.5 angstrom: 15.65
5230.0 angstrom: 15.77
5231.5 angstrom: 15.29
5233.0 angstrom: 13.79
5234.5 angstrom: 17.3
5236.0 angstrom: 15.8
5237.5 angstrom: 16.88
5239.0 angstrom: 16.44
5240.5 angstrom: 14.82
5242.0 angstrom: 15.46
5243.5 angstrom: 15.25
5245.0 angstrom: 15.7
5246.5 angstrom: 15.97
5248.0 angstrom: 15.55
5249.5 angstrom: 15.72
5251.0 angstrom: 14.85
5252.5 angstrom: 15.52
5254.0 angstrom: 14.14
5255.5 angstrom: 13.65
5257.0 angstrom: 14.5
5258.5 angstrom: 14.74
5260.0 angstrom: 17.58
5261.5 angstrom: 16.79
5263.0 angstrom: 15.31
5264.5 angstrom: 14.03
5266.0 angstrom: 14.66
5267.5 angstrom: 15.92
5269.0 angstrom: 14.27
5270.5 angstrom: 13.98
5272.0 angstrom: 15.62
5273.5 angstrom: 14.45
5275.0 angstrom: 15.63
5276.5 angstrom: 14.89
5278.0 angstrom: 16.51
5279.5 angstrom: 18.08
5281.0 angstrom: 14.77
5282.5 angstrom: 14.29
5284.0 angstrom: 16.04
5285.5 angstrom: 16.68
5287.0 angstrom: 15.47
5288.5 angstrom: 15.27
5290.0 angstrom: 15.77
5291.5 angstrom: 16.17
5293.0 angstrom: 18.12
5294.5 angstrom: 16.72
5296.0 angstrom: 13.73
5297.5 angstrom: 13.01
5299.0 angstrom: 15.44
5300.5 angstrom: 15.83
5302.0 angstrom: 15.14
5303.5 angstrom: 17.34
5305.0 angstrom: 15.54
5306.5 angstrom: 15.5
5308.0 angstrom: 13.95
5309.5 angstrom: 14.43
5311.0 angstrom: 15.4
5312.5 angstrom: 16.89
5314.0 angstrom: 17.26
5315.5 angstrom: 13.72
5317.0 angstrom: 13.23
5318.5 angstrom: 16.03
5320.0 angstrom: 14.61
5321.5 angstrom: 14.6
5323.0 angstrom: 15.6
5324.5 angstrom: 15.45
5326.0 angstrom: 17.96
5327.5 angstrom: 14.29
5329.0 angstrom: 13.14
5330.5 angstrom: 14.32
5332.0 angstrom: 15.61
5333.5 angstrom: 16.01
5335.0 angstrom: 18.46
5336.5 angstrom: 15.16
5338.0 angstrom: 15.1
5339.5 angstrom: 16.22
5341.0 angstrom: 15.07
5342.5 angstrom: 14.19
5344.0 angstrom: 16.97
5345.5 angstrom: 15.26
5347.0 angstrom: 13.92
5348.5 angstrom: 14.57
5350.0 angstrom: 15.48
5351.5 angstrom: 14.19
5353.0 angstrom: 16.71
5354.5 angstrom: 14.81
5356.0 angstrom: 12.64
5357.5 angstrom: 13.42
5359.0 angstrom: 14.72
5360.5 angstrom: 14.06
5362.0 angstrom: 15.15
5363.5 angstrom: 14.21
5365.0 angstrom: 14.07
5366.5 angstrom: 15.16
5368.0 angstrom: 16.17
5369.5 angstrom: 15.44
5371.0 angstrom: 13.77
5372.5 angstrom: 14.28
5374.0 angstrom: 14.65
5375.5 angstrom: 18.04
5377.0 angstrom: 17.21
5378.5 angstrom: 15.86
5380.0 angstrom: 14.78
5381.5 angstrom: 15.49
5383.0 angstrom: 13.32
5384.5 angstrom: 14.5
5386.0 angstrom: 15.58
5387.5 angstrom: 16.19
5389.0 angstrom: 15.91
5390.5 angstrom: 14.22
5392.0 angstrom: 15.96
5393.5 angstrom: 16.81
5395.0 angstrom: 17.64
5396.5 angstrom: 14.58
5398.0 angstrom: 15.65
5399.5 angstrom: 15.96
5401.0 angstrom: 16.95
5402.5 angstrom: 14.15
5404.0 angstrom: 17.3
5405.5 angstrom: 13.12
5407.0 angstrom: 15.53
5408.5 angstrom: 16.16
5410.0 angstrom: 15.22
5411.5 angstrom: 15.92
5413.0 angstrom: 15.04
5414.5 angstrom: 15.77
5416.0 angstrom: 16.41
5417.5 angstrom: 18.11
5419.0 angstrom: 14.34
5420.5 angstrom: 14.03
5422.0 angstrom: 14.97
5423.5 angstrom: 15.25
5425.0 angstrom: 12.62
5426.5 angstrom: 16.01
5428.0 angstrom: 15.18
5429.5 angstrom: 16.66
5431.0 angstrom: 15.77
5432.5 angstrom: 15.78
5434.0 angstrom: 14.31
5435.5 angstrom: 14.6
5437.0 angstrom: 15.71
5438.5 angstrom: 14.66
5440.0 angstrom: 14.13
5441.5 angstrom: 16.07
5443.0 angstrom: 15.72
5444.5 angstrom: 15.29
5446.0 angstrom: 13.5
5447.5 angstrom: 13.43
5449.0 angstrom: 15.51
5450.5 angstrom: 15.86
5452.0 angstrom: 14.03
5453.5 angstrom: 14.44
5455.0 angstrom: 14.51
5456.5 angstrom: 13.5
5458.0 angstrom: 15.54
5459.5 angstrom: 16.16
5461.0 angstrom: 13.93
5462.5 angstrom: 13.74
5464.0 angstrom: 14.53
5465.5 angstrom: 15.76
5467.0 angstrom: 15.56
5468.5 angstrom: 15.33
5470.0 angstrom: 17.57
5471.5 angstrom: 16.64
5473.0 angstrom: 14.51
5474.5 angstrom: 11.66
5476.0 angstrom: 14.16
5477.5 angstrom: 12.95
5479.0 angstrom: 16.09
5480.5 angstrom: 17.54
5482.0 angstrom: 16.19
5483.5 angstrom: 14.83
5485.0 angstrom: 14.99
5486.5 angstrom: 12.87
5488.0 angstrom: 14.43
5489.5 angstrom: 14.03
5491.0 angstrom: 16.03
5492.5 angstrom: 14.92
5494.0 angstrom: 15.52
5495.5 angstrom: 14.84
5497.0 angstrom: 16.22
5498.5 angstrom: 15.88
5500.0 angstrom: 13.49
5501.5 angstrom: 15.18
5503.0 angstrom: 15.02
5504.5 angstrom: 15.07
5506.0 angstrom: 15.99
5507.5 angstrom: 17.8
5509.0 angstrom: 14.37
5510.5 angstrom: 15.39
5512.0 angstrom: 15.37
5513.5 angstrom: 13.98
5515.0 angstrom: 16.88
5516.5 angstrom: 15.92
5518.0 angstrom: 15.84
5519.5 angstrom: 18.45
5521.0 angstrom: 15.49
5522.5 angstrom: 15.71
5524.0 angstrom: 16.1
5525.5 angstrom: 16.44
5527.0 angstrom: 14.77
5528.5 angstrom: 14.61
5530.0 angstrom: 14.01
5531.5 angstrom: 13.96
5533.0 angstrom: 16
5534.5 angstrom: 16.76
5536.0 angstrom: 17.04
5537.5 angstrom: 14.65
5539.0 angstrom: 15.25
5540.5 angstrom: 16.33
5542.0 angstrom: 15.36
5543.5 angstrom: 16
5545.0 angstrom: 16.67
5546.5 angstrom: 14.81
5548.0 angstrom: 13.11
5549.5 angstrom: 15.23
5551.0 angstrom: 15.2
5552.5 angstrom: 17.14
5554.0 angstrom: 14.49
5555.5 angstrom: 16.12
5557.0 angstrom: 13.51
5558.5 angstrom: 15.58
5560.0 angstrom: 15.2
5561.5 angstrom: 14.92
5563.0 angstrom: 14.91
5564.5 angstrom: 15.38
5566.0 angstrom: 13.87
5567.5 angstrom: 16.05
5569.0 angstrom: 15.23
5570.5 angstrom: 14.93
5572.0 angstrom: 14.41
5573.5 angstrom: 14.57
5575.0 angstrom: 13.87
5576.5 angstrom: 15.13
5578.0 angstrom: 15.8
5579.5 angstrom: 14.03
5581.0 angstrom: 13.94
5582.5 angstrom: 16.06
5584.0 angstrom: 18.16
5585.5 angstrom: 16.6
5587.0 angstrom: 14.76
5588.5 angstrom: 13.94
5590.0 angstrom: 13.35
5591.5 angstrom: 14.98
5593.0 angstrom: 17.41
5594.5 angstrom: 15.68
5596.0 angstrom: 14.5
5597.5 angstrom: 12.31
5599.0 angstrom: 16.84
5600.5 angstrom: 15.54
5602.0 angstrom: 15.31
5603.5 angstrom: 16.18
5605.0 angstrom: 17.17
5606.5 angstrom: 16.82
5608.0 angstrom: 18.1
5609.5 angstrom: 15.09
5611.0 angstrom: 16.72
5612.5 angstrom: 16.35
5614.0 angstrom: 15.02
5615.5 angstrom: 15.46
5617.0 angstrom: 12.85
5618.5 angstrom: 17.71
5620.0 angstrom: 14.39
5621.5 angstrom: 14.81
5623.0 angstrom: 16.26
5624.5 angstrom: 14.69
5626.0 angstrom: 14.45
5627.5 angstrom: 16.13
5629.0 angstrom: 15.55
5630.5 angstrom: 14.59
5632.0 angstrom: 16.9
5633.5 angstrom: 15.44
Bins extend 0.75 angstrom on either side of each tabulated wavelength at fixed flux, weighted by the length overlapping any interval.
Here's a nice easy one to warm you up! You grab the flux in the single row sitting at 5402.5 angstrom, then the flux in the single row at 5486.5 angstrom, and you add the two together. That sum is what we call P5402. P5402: 27.0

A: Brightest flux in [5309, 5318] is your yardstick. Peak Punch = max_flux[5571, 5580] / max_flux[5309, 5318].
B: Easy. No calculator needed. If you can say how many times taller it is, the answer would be 0.92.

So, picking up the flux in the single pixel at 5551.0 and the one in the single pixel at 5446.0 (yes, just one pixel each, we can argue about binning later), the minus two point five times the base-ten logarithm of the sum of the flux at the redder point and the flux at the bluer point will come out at -3.64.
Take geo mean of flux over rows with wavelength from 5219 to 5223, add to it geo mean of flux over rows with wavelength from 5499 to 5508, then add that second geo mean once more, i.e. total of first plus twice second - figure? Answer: 46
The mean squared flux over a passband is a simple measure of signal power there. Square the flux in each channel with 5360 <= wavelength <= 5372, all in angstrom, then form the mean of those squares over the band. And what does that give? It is 218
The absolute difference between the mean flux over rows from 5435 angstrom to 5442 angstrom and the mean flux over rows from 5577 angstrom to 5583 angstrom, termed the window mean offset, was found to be 0.1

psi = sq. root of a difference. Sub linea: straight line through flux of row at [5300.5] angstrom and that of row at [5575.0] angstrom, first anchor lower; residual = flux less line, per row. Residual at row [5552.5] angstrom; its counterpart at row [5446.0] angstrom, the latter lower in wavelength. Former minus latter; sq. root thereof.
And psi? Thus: 2.1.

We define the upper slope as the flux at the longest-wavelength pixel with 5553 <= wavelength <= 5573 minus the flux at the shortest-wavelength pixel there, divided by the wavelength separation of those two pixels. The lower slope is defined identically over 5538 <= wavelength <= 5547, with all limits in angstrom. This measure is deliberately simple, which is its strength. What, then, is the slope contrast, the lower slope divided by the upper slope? 13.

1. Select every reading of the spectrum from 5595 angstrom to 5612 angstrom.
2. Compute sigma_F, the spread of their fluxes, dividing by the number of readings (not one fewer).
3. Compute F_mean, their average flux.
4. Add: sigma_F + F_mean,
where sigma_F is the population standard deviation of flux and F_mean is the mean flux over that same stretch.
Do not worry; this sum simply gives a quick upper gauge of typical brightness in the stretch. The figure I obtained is 17.4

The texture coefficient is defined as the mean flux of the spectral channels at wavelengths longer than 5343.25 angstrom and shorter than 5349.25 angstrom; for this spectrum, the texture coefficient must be 15.2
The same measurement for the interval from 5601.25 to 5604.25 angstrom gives 15.7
